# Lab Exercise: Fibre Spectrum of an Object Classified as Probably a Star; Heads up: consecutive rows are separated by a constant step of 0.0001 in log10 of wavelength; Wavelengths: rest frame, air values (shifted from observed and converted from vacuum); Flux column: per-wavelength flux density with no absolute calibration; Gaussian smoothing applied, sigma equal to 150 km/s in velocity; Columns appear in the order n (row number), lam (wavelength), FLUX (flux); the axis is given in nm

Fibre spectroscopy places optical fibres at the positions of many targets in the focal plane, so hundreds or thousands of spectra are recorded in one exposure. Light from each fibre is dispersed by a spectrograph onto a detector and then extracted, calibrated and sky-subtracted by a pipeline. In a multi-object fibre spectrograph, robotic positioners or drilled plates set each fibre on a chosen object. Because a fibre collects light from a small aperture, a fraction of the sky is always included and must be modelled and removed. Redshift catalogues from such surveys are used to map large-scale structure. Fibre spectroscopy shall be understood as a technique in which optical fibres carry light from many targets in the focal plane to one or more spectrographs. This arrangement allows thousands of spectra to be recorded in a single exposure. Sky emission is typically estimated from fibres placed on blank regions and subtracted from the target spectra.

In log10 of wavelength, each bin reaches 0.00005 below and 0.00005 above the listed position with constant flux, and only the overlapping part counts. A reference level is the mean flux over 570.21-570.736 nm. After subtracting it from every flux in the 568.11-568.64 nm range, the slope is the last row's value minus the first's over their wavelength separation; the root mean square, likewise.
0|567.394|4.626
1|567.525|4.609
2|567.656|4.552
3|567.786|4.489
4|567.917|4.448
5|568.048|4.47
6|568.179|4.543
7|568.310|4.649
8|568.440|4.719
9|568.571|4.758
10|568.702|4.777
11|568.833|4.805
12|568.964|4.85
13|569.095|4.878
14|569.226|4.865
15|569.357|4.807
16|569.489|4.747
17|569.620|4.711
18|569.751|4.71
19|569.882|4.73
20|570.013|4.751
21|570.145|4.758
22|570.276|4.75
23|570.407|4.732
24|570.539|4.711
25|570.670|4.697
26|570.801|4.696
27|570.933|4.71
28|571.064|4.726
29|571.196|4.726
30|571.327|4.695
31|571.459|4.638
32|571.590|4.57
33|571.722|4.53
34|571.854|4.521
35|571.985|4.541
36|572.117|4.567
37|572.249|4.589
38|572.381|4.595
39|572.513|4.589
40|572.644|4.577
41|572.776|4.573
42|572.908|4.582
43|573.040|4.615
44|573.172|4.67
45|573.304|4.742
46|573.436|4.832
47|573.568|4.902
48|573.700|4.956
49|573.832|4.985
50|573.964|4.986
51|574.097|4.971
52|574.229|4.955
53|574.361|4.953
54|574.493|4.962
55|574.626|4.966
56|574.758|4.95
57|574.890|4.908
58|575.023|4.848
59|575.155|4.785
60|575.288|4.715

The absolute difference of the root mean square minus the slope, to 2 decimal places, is 0.45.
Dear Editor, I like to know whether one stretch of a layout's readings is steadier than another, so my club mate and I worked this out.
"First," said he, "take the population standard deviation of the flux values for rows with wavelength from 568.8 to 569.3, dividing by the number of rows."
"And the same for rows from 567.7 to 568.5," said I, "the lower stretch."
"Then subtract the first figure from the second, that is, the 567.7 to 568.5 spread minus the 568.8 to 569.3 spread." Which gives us 0.07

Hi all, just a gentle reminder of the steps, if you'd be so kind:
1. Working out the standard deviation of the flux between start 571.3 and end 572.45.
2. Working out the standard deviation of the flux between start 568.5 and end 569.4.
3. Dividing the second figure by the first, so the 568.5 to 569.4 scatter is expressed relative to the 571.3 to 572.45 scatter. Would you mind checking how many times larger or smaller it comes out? 0.8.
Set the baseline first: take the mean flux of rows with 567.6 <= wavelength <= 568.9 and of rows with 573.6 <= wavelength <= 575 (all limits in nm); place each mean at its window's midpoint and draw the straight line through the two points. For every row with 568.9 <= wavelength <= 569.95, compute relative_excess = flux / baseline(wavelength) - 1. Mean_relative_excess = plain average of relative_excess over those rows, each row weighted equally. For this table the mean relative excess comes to 0.021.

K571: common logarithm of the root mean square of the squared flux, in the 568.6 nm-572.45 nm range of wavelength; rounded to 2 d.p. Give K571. 1.35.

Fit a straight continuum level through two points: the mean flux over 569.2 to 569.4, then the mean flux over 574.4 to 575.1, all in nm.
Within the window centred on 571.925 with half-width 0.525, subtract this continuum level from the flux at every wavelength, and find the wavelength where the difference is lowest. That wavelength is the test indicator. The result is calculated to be 571.854 nm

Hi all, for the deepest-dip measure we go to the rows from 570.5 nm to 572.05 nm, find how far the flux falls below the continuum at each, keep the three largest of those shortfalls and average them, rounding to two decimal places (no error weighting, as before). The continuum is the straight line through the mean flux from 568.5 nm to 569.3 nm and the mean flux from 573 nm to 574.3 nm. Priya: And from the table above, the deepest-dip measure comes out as 0.32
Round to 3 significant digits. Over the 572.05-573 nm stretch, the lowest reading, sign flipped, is -4.57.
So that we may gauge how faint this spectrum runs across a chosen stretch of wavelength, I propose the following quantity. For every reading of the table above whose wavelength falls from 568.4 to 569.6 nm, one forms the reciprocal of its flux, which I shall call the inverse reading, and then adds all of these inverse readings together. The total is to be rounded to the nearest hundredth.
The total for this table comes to 1.87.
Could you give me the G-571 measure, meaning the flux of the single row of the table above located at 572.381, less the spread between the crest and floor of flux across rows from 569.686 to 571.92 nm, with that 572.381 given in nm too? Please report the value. 4.36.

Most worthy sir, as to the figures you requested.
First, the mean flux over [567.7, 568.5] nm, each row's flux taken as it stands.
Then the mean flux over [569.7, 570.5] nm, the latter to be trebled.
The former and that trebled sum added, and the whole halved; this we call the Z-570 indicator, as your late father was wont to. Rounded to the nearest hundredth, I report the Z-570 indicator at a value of 9.38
